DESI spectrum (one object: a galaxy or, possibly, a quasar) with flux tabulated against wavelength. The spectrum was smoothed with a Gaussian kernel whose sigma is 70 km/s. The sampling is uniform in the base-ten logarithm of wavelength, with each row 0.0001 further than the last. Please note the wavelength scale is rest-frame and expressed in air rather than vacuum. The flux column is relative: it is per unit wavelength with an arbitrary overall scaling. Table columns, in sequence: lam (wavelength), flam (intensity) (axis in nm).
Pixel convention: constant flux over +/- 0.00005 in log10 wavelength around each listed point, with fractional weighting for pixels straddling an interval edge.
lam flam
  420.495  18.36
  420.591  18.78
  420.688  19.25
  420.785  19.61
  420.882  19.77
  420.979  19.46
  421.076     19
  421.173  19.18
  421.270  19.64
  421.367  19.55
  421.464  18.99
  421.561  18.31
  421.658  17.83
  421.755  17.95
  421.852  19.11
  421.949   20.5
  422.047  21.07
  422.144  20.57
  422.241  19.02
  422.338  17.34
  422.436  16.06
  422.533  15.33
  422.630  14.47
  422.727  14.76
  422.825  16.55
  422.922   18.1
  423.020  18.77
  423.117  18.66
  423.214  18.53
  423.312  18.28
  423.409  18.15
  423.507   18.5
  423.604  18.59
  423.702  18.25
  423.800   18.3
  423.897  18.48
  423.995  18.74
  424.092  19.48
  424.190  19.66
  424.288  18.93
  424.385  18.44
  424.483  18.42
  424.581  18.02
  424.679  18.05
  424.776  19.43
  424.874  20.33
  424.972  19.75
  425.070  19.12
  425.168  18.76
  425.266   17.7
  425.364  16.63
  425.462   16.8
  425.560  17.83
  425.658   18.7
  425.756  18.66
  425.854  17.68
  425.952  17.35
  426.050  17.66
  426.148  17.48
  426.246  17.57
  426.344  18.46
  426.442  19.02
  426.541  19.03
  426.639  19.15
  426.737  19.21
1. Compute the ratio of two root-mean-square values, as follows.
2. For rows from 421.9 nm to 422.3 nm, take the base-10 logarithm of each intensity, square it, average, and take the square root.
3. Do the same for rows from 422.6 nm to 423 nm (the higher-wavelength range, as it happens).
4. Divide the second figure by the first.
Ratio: 0.92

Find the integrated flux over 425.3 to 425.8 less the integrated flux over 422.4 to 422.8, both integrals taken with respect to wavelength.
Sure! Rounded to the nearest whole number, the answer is 3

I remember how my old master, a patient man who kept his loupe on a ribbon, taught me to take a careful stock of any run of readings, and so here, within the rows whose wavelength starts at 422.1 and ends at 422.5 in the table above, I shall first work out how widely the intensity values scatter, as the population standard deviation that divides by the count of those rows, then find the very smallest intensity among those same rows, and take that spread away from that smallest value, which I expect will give 14.4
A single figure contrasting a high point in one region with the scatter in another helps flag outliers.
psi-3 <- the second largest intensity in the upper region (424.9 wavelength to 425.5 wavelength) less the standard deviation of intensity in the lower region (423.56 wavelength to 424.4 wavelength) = 18.6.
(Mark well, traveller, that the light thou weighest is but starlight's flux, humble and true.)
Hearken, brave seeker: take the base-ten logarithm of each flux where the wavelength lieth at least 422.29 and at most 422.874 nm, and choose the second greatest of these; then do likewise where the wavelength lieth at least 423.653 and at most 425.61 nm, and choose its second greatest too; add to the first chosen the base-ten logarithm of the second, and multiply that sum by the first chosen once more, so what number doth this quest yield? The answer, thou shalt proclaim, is 1.62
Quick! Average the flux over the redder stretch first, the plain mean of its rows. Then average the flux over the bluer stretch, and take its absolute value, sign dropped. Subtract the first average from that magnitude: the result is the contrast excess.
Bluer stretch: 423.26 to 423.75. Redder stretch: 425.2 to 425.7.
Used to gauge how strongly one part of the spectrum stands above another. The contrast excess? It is 0.8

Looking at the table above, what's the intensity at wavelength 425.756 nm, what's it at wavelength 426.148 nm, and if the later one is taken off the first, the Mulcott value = 1.2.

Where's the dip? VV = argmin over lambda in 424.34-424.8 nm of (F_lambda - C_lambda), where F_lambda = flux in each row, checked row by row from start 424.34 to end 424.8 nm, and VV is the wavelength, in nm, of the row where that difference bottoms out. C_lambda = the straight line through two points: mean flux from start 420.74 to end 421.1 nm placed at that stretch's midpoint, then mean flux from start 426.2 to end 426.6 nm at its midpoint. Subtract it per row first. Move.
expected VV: 424.581 nm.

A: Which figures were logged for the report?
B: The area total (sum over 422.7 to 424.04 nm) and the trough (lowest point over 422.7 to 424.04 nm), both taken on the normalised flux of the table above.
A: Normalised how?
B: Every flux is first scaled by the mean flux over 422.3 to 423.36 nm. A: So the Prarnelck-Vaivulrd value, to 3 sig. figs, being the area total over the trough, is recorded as 17.1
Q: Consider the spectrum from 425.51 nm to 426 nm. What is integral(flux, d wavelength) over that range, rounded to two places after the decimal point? 8.84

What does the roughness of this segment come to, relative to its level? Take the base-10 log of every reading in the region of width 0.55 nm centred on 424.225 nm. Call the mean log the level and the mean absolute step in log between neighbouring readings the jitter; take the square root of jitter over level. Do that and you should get 0.09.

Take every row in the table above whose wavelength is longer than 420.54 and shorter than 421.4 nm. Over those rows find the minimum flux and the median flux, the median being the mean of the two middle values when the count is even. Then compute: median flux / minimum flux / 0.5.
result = 2.07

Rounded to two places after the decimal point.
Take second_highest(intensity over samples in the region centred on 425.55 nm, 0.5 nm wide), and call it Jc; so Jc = 18.66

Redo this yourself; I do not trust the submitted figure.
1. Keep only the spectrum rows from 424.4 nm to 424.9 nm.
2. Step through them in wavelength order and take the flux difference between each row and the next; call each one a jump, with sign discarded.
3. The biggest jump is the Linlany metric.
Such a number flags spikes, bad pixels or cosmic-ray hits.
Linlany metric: 1.38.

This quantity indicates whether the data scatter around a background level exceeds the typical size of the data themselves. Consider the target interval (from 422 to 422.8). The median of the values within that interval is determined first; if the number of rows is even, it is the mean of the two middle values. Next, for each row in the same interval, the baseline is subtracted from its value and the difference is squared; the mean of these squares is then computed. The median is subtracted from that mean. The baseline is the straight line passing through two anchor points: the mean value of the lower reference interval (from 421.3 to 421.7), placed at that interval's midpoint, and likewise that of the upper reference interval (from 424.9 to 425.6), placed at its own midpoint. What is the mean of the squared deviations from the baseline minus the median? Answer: -9.4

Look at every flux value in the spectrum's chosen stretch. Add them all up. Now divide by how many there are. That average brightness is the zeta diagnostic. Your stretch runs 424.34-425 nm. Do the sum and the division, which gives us 18.9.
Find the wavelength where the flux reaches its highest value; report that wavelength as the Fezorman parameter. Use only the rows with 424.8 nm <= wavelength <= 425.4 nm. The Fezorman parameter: 424.874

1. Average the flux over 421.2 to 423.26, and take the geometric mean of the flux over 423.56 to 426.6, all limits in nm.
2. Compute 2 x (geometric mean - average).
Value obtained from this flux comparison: 0.5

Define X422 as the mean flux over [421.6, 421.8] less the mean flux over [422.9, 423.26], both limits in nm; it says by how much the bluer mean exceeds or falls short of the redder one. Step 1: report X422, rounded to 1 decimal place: -0.6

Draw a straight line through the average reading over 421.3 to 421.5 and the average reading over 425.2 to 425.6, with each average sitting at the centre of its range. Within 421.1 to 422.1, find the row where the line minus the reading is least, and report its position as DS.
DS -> 422.047 nm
